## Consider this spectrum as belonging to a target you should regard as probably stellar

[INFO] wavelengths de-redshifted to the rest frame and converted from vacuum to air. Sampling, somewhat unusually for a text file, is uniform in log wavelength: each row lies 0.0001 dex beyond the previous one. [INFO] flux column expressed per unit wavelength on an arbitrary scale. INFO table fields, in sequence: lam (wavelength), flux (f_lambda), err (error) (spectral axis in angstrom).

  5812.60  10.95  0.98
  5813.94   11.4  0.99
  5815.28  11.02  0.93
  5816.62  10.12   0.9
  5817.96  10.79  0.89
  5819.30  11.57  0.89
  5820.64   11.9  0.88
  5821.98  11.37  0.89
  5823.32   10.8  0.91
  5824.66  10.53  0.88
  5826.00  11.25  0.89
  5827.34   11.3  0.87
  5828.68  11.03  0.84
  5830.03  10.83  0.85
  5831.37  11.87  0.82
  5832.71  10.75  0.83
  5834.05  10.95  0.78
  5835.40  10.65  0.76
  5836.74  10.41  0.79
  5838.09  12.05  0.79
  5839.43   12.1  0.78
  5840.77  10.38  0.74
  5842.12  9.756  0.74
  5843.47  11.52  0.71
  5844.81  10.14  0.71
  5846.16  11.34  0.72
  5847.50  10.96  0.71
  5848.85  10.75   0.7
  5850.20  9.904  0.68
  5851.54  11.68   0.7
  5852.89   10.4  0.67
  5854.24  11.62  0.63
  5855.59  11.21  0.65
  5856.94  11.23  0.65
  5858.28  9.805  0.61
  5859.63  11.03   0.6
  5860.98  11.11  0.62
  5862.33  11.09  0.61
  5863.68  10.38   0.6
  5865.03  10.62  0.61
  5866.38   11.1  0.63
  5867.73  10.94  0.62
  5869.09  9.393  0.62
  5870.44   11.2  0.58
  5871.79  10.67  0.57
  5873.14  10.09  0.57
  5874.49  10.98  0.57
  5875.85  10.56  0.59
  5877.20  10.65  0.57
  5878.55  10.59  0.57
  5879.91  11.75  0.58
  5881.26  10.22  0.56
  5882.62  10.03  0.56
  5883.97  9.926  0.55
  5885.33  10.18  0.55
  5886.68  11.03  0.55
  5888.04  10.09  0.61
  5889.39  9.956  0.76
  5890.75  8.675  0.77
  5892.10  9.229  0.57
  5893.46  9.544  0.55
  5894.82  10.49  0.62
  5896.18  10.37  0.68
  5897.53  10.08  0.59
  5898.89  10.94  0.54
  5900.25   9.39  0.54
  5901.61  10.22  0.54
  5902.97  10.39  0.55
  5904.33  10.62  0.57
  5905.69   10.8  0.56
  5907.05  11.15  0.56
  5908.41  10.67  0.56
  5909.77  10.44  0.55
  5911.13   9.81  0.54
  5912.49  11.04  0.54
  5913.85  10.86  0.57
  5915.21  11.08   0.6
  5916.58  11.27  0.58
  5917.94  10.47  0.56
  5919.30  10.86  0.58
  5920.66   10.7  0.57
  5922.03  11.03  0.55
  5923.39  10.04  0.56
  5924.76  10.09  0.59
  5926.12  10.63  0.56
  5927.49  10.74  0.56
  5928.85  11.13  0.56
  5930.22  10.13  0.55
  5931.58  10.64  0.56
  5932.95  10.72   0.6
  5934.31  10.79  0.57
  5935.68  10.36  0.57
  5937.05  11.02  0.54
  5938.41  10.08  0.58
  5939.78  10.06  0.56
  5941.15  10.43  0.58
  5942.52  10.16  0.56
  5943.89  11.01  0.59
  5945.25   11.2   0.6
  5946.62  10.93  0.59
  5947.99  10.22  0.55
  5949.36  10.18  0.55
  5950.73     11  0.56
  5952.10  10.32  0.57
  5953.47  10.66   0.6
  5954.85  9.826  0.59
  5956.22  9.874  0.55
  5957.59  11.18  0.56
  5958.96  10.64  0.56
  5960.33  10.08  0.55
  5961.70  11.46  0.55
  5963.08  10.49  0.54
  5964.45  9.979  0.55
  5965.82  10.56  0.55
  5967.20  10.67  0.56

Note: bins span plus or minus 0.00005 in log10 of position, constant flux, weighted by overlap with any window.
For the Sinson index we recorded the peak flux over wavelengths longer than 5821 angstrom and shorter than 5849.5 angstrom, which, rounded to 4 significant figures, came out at 12.10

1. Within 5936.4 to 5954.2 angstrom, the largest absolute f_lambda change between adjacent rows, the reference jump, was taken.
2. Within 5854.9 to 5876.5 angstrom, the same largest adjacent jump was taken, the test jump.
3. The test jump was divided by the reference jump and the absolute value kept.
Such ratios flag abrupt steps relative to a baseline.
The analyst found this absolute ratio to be 1.92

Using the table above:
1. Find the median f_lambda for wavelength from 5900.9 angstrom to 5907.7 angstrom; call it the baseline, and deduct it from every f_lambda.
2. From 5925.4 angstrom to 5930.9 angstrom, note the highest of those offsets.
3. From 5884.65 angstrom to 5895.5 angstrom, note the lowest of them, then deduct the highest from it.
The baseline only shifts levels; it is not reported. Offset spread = -2.5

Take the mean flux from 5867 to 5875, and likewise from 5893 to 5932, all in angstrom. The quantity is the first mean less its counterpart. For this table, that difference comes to 0.0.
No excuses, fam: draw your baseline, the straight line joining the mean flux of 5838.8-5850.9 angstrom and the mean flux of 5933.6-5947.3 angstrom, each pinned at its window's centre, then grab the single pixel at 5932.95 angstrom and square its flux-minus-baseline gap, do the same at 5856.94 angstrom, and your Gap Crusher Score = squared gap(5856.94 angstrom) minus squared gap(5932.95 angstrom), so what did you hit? 0.23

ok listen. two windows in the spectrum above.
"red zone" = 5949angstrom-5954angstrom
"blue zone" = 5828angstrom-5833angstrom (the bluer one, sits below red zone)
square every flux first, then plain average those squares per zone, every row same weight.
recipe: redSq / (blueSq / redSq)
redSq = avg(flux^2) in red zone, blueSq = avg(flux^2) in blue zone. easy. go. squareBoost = 100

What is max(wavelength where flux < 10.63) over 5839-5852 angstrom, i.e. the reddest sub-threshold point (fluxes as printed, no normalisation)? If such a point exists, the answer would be 5850.20 angstrom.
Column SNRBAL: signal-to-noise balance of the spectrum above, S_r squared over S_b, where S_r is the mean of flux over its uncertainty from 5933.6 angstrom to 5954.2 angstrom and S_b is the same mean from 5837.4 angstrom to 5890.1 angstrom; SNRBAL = 20.1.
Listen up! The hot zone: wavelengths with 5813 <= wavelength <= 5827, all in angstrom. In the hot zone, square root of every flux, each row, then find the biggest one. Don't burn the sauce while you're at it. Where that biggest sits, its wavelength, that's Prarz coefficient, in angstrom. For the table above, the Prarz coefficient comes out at 5820.64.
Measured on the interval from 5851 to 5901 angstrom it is 5879.91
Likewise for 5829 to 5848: 5839.43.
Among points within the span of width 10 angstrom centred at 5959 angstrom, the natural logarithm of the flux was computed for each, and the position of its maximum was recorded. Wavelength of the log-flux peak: 5961.70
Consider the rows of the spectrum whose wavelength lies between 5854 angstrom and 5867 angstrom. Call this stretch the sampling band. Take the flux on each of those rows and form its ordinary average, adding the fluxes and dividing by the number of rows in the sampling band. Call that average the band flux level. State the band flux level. 10.9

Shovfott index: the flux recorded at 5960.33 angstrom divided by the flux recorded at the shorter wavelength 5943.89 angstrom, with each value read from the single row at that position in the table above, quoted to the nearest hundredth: 0.92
